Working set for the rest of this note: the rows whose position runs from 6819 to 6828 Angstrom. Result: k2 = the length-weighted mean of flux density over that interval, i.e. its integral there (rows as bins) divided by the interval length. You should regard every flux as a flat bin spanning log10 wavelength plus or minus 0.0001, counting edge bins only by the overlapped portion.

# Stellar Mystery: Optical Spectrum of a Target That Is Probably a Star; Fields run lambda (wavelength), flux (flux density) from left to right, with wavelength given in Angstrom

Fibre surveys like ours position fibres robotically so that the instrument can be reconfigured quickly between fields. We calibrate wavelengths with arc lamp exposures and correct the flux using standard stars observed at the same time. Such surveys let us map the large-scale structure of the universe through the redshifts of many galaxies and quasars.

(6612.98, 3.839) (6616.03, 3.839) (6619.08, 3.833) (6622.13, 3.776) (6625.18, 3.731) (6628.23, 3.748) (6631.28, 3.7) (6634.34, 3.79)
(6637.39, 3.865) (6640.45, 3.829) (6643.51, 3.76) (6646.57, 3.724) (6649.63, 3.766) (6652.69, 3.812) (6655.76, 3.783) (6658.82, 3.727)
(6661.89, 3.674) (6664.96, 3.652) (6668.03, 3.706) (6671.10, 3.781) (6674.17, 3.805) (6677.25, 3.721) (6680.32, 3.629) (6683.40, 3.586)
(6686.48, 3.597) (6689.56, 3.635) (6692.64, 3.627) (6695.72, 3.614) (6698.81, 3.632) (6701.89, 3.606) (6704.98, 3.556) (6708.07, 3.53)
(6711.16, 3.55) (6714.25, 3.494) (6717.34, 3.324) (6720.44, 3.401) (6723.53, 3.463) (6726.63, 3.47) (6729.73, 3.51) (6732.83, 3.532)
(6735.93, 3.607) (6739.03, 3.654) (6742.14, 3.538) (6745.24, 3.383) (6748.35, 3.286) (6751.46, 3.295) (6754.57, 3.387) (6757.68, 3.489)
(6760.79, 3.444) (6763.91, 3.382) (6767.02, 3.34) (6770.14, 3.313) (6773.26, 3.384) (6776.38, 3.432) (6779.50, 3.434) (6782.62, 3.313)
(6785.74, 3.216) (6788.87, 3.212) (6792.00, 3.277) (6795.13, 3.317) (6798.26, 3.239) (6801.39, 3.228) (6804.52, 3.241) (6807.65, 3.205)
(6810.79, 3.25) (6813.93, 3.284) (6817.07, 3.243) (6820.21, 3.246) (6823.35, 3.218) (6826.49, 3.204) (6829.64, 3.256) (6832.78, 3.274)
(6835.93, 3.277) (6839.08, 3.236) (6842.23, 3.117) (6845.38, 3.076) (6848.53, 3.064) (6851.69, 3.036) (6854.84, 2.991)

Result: 3.2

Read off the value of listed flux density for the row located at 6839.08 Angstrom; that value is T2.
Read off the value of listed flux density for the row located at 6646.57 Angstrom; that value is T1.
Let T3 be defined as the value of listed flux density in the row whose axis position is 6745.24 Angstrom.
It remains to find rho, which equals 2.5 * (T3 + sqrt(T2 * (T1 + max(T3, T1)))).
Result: 20.7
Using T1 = 3.724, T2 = 3.236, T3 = 3.383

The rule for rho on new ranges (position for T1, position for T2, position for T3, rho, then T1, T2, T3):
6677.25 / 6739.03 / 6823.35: 21.1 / 3.721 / 3.654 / 3.218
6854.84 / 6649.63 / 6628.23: 22.0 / 2.991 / 3.766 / 3.748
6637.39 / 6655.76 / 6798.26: 21.6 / 3.865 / 3.783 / 3.239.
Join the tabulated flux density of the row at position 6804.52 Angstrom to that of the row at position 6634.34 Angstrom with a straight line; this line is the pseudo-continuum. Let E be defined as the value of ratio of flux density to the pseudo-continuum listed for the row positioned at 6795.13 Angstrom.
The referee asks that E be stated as 1.01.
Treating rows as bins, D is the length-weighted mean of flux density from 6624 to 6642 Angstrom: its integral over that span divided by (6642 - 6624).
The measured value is 3.78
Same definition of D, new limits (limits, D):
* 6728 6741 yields 3.57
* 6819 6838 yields 3.25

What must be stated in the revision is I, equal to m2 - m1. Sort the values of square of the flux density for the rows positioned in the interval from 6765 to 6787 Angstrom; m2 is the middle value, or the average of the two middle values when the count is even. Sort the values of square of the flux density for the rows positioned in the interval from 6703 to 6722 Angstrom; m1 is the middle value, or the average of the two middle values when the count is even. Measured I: -1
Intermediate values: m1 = 12.3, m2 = 11.2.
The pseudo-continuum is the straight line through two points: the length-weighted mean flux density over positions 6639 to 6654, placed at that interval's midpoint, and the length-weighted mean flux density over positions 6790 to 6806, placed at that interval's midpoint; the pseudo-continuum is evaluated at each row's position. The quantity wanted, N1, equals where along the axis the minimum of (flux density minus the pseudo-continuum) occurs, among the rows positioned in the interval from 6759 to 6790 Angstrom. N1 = 6785.74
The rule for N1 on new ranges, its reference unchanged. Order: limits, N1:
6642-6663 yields 6646.57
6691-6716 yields 6714.25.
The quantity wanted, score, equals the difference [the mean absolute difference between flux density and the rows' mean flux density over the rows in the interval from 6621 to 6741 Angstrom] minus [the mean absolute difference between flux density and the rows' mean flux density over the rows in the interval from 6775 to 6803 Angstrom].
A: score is 0.033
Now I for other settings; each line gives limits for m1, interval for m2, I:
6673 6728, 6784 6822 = -2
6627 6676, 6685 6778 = -2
